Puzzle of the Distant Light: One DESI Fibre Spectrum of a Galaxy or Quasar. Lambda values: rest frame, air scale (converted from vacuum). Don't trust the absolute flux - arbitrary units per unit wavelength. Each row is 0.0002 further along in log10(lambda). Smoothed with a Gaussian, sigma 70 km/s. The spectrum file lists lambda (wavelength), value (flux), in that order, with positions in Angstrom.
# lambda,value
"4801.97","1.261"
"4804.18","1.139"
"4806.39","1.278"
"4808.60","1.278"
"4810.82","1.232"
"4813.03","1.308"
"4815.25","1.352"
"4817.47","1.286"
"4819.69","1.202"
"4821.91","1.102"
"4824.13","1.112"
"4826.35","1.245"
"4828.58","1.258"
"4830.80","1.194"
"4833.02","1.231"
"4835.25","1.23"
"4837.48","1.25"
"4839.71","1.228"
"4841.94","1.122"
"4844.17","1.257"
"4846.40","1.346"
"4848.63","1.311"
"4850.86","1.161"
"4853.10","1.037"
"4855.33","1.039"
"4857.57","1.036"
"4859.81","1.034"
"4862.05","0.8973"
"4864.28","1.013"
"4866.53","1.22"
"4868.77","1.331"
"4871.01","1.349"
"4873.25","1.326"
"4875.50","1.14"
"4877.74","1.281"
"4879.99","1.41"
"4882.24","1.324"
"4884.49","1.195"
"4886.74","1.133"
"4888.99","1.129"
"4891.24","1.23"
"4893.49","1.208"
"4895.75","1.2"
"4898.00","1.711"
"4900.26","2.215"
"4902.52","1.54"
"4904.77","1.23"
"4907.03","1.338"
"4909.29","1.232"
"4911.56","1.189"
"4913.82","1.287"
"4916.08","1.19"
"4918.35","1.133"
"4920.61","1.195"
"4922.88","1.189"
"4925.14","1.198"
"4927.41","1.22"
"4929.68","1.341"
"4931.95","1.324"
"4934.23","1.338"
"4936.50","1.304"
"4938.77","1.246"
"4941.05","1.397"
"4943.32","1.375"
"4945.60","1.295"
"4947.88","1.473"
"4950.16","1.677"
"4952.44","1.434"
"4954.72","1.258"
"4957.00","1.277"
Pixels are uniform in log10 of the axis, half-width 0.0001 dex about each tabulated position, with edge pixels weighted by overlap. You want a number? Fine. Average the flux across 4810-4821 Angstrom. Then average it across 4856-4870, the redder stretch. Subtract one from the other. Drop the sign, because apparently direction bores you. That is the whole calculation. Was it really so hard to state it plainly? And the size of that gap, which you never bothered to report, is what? 0.19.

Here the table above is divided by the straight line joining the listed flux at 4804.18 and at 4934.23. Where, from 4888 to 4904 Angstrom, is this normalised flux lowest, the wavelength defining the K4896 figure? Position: 4888.99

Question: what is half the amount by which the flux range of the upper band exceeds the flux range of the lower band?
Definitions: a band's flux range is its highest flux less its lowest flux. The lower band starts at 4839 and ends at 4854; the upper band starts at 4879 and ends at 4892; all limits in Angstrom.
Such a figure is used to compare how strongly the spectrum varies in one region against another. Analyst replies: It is -0.01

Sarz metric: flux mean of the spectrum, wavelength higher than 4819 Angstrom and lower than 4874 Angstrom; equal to 1.18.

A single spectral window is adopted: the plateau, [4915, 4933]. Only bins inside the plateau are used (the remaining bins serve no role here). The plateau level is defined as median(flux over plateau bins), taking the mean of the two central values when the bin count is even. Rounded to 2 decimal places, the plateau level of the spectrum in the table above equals 1.20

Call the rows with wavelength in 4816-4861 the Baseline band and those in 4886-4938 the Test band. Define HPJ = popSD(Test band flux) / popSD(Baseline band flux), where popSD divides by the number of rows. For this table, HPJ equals 2.4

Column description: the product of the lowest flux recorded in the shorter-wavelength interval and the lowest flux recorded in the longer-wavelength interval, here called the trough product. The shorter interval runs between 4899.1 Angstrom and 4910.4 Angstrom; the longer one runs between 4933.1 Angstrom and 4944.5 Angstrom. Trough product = 1.53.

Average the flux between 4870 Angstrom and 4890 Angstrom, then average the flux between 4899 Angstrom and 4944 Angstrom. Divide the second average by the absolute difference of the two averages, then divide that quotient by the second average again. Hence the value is 14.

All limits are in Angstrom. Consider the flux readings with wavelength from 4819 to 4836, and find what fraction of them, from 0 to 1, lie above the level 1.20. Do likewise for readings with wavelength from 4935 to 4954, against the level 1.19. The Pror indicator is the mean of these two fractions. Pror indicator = 0.81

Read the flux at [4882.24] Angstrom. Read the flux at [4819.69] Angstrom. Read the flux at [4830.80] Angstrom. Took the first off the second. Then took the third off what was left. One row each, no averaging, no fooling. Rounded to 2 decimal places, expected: -1.32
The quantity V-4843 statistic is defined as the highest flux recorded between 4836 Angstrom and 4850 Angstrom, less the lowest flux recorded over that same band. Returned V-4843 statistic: 0.22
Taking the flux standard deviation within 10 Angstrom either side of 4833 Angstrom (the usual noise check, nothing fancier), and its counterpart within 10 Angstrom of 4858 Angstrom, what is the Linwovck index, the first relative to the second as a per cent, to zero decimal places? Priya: 44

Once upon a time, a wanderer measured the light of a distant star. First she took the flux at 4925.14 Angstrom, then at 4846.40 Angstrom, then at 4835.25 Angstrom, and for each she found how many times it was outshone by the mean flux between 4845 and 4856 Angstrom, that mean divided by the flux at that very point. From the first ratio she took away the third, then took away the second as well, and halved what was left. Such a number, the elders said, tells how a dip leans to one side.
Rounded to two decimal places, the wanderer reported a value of -0.43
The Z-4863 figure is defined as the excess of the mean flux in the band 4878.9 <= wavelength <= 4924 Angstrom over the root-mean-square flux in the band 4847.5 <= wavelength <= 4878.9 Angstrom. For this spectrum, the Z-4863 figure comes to 0.150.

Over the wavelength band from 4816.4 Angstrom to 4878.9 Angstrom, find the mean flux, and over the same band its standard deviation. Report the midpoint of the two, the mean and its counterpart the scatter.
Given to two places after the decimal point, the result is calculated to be 0.65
